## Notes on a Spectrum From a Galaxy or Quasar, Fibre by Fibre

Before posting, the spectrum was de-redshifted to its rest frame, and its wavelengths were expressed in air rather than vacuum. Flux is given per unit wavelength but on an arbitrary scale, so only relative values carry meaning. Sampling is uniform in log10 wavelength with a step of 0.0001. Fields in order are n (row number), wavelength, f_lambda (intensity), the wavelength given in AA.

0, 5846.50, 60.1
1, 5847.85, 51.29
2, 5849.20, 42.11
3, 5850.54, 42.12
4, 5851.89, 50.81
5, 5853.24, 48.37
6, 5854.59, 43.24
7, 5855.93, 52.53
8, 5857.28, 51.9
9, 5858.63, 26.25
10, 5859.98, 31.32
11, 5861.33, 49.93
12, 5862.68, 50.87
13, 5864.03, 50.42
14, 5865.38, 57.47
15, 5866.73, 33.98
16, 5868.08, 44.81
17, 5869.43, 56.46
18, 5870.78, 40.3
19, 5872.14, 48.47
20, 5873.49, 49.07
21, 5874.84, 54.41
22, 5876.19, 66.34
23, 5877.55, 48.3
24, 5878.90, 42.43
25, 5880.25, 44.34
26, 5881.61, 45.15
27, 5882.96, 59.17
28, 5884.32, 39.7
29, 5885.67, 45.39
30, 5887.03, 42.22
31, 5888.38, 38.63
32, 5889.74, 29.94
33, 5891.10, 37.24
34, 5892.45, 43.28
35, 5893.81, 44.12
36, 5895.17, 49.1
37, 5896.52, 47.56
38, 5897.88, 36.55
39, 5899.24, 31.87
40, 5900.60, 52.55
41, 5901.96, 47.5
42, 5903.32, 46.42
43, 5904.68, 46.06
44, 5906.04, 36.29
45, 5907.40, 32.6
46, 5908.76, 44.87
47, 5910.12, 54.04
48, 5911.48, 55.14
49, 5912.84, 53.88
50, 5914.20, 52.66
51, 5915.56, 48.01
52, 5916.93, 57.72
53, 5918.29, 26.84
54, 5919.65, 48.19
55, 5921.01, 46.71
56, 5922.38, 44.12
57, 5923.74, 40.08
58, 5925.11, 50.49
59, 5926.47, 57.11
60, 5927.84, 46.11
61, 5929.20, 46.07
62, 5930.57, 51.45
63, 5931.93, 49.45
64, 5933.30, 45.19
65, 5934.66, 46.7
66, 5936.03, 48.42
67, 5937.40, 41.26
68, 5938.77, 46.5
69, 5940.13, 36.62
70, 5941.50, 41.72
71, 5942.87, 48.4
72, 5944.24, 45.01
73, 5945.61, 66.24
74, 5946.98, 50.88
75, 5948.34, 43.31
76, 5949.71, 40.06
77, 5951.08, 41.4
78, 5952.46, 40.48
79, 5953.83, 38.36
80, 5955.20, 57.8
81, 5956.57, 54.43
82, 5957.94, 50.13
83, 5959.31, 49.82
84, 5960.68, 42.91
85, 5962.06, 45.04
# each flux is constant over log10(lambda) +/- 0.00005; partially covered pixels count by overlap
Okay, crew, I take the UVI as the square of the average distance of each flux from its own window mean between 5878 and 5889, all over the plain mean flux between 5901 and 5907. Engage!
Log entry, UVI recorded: 0.36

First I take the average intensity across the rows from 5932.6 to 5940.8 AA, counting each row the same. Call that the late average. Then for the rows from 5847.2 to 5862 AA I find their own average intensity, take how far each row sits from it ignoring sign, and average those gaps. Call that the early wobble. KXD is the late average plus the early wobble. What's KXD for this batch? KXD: 51.0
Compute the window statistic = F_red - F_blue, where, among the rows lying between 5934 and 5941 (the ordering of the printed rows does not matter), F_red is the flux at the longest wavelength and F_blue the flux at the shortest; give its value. -10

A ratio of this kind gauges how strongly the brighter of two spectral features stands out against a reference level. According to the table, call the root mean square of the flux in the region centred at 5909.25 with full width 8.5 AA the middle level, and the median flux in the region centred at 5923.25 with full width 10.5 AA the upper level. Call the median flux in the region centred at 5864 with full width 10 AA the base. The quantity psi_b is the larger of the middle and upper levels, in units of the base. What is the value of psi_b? 0.94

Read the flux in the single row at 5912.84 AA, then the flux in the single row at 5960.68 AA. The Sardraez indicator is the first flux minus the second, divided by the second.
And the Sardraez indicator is 0.3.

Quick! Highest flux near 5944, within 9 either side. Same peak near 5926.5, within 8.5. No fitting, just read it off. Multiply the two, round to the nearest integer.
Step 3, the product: 3783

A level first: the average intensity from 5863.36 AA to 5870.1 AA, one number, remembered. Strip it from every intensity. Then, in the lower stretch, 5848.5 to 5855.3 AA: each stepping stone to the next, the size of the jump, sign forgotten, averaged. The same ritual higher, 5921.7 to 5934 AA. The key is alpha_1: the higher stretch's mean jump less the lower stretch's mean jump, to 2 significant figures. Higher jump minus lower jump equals 1.4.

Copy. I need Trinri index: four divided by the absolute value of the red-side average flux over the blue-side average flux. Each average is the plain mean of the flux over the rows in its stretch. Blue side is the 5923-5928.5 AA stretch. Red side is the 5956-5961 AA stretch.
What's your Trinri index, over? 3.9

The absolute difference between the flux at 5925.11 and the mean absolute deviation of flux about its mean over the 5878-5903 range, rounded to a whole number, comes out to 45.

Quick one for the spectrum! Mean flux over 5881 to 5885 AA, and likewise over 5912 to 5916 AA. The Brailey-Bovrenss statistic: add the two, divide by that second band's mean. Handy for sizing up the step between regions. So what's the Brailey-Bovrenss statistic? 1.93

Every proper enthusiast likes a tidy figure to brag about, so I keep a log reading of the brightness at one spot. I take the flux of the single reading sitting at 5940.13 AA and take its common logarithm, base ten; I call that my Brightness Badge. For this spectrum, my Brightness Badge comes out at 1.56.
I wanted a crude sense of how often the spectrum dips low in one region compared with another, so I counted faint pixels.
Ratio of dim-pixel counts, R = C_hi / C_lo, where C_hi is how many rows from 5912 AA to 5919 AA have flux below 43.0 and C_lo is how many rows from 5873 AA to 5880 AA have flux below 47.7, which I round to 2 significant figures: 1.0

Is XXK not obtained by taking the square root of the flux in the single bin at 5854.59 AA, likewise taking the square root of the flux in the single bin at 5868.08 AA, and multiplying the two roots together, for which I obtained 44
